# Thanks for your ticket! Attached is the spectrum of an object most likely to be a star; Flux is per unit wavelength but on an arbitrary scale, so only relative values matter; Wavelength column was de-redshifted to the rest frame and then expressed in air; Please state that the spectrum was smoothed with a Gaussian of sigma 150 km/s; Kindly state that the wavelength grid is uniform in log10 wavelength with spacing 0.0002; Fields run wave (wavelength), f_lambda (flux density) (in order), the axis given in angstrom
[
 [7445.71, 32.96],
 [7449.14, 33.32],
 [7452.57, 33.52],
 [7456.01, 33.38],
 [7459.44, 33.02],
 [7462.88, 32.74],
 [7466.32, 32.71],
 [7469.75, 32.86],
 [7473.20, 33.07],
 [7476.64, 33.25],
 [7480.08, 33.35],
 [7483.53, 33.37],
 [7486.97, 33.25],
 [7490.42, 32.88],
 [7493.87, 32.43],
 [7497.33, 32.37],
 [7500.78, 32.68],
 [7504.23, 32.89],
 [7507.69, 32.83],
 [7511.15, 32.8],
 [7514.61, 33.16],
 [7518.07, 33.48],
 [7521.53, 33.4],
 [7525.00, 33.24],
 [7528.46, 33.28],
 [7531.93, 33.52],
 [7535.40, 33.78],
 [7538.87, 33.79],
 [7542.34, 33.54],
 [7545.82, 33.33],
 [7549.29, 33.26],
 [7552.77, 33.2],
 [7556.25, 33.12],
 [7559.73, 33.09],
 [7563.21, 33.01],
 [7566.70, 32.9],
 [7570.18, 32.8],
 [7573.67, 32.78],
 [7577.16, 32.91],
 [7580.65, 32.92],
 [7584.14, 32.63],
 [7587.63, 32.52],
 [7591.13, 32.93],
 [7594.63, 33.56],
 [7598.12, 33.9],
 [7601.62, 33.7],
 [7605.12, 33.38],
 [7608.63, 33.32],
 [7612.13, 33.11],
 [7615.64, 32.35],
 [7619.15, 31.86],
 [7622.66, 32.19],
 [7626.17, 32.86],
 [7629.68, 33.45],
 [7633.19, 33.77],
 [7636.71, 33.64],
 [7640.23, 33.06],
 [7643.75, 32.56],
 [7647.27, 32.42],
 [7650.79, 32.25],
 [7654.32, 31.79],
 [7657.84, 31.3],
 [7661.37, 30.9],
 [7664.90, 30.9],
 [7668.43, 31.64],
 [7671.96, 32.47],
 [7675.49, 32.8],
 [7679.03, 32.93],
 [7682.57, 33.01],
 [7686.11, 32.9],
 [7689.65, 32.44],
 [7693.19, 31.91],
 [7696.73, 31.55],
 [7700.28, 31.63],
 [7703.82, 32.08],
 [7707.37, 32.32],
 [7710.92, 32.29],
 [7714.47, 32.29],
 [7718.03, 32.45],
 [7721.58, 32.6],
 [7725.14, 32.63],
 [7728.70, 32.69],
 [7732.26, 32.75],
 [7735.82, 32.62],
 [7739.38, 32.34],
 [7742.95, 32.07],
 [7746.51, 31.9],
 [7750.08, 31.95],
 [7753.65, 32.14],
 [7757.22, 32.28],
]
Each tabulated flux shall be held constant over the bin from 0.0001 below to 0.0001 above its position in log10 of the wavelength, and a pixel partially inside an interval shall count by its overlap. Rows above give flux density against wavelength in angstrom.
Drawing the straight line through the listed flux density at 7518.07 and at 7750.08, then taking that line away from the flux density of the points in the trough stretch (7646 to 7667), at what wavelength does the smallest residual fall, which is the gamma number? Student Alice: 7661.37 angstrom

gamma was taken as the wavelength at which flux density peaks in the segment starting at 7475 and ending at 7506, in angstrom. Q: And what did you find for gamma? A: 7483.53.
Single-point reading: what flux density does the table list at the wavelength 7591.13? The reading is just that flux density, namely 32.93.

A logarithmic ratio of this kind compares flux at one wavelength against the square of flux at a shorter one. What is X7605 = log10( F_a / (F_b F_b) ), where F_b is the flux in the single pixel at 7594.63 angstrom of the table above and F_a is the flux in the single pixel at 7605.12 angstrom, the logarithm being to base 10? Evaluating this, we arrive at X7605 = -1.53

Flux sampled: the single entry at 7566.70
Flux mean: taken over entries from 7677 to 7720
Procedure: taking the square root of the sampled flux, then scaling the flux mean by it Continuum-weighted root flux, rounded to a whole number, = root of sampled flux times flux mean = 185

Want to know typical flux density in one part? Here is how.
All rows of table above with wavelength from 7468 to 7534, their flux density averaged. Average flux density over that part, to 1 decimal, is 33.1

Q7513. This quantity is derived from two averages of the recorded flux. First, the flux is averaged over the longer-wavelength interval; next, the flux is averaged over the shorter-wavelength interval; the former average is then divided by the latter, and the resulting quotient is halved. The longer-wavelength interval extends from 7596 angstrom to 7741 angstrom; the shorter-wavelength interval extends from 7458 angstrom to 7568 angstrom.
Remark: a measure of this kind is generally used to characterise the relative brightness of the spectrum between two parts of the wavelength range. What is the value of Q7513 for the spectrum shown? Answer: 0.491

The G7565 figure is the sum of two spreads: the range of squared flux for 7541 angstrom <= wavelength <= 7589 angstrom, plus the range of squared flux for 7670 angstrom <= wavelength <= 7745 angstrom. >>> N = 162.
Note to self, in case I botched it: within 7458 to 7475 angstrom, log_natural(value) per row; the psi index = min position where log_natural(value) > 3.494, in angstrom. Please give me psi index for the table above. 7459.44 angstrom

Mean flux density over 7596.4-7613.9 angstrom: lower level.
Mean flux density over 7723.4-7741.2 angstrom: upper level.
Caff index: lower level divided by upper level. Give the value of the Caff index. 1.03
